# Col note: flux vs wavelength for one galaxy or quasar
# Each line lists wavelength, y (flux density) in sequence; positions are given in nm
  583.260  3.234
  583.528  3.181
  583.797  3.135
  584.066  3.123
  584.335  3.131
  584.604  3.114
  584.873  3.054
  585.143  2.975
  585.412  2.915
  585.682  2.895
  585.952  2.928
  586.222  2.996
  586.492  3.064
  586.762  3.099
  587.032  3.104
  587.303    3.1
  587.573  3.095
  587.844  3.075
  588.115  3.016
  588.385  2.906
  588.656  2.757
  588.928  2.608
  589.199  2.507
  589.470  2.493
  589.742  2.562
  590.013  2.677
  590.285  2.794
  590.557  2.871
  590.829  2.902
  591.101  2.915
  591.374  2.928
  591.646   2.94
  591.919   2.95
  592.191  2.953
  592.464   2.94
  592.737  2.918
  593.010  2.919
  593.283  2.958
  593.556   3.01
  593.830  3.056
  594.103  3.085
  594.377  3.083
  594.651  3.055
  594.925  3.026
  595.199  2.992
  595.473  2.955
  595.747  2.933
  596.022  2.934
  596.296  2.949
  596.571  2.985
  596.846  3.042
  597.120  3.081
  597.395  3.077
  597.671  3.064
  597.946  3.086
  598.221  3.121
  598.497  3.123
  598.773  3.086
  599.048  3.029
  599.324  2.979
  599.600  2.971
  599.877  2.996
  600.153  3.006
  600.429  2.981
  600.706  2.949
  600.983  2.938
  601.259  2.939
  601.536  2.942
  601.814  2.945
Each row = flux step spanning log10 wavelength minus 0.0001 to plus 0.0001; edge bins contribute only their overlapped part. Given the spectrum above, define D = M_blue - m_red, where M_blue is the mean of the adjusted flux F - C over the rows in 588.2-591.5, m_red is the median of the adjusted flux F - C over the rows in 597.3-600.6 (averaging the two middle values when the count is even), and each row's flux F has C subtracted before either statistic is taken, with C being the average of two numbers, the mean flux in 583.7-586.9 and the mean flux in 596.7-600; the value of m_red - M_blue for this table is 0.30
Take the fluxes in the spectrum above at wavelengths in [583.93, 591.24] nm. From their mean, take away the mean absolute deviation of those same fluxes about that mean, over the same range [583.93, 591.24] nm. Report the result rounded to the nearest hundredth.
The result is 2.76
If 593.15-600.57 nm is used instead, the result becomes 2.97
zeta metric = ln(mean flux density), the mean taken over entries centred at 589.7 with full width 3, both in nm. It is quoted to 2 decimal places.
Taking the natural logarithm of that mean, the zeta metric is 1.00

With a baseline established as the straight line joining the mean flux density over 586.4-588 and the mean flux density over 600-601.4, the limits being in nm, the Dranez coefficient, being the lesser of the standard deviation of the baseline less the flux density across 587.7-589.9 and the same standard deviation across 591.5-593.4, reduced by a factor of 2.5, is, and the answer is 0.006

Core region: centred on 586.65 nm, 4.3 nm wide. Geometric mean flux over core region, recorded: 3.00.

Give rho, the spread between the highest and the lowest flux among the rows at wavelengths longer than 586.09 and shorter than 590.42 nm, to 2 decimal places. 0.61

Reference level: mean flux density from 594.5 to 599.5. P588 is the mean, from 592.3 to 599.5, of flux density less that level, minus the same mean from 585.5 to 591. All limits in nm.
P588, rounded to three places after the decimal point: 0.146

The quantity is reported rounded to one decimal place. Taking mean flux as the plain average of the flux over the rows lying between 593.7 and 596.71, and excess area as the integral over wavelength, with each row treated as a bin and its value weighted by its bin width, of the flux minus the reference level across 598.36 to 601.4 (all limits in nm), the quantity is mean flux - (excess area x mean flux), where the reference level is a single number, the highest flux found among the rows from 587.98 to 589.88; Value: 3.2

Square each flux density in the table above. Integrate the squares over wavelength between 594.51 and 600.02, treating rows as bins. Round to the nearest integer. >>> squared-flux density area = 50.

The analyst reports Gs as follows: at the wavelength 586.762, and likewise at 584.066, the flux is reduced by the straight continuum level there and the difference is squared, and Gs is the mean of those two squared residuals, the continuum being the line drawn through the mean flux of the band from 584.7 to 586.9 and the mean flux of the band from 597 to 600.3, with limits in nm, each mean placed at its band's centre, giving 0.015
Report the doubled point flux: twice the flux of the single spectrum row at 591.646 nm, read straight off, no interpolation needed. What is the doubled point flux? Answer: 5.88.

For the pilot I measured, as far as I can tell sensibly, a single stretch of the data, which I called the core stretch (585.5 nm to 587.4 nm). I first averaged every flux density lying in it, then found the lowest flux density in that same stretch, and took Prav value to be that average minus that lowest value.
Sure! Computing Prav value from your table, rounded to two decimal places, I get 0.13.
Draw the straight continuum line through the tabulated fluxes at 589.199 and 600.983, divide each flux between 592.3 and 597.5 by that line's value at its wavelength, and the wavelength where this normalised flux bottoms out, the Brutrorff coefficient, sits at 596.022 nm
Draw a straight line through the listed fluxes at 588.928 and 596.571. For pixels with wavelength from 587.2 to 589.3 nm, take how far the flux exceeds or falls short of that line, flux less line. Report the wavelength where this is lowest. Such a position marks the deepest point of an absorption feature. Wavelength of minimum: 589.199 nm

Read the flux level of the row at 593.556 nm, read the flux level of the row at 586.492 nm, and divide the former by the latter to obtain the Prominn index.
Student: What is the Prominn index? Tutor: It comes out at 0.98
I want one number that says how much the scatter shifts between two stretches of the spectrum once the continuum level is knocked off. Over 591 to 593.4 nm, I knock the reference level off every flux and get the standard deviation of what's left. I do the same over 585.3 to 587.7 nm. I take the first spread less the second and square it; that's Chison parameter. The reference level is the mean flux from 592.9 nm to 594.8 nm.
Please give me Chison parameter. 0.005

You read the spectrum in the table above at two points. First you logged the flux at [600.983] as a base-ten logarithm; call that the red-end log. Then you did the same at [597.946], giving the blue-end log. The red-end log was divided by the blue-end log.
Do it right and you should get 0.96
